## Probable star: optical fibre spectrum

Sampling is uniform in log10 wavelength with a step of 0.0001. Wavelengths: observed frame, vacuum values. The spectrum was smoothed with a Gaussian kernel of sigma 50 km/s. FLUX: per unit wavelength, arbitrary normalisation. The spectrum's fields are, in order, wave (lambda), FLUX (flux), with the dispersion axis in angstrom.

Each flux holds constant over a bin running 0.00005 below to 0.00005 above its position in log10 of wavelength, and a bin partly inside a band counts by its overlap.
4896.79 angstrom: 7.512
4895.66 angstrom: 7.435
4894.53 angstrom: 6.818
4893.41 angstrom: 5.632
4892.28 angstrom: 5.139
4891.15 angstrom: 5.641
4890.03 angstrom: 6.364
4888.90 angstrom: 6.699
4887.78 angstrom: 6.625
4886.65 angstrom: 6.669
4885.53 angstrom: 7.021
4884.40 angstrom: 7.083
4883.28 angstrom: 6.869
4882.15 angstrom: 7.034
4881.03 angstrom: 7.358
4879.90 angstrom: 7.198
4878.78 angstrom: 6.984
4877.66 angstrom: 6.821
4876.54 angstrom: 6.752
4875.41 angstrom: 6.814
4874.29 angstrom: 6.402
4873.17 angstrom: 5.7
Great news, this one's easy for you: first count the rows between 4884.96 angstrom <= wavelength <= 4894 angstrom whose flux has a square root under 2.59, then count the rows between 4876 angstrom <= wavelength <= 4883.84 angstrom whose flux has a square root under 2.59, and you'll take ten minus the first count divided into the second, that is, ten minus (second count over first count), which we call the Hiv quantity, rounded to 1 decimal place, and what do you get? 10.0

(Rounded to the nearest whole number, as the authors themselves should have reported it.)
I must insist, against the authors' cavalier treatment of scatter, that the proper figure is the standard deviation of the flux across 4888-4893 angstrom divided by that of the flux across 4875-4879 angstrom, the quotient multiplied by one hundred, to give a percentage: 710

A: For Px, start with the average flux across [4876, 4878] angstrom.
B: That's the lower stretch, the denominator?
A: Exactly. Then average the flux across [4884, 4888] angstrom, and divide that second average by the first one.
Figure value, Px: 1.01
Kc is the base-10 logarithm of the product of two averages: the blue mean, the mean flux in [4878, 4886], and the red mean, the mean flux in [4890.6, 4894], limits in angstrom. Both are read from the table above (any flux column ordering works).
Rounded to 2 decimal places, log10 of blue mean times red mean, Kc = 1.59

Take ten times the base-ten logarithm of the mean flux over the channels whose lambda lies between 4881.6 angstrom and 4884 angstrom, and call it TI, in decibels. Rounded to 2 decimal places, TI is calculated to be 8.42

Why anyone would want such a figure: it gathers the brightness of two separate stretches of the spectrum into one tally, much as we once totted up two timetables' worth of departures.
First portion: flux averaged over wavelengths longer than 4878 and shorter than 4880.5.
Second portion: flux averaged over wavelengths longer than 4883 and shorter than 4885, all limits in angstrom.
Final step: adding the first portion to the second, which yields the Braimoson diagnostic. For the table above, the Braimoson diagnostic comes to 14.1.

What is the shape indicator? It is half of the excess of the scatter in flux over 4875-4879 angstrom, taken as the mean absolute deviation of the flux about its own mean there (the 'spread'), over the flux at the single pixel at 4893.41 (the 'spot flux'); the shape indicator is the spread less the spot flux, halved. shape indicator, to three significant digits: -2.78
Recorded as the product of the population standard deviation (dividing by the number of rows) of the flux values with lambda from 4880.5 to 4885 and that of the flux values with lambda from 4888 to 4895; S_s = 0.108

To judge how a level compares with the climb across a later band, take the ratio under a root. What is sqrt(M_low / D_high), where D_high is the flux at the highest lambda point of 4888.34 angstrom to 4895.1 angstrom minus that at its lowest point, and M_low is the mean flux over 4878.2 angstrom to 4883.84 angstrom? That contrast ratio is 7.7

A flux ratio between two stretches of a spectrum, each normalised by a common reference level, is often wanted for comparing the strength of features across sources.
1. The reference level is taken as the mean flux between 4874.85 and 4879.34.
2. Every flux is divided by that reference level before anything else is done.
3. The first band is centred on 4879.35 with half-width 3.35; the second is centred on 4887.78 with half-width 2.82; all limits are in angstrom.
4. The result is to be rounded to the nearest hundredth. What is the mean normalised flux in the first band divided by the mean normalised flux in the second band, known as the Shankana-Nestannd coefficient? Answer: 1.05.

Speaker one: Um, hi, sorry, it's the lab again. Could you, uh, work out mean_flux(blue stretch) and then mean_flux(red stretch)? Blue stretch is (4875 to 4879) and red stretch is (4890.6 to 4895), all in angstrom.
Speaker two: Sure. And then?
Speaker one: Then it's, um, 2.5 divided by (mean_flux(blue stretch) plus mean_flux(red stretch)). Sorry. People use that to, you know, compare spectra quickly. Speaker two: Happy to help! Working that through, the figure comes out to 0.198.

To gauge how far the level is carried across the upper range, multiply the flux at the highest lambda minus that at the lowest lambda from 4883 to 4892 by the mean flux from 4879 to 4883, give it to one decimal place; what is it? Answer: -8.8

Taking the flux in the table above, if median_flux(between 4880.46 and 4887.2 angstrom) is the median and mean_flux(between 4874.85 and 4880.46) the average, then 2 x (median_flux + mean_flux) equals 27.9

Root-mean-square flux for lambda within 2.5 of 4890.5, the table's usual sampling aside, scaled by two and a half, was 15.0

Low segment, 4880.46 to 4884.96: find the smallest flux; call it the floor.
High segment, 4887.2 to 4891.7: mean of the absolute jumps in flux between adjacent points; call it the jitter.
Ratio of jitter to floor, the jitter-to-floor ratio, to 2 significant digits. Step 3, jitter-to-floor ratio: 0.055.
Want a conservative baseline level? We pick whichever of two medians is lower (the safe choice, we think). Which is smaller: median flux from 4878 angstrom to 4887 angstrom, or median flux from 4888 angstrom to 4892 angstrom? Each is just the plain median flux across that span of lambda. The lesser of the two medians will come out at 6.4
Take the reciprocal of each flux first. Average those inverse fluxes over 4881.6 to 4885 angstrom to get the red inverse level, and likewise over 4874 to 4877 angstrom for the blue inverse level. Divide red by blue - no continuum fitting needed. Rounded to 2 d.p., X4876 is 0.95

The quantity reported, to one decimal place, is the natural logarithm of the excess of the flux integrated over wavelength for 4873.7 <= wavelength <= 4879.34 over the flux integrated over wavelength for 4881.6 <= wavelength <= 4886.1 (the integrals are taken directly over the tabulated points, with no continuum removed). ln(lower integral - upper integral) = 1.9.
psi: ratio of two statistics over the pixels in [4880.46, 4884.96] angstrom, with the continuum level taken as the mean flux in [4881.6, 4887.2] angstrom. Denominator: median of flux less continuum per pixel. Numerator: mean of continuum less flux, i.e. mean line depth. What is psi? -1.2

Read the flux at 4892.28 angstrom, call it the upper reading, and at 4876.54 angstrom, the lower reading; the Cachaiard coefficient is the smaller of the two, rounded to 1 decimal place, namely 5.1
